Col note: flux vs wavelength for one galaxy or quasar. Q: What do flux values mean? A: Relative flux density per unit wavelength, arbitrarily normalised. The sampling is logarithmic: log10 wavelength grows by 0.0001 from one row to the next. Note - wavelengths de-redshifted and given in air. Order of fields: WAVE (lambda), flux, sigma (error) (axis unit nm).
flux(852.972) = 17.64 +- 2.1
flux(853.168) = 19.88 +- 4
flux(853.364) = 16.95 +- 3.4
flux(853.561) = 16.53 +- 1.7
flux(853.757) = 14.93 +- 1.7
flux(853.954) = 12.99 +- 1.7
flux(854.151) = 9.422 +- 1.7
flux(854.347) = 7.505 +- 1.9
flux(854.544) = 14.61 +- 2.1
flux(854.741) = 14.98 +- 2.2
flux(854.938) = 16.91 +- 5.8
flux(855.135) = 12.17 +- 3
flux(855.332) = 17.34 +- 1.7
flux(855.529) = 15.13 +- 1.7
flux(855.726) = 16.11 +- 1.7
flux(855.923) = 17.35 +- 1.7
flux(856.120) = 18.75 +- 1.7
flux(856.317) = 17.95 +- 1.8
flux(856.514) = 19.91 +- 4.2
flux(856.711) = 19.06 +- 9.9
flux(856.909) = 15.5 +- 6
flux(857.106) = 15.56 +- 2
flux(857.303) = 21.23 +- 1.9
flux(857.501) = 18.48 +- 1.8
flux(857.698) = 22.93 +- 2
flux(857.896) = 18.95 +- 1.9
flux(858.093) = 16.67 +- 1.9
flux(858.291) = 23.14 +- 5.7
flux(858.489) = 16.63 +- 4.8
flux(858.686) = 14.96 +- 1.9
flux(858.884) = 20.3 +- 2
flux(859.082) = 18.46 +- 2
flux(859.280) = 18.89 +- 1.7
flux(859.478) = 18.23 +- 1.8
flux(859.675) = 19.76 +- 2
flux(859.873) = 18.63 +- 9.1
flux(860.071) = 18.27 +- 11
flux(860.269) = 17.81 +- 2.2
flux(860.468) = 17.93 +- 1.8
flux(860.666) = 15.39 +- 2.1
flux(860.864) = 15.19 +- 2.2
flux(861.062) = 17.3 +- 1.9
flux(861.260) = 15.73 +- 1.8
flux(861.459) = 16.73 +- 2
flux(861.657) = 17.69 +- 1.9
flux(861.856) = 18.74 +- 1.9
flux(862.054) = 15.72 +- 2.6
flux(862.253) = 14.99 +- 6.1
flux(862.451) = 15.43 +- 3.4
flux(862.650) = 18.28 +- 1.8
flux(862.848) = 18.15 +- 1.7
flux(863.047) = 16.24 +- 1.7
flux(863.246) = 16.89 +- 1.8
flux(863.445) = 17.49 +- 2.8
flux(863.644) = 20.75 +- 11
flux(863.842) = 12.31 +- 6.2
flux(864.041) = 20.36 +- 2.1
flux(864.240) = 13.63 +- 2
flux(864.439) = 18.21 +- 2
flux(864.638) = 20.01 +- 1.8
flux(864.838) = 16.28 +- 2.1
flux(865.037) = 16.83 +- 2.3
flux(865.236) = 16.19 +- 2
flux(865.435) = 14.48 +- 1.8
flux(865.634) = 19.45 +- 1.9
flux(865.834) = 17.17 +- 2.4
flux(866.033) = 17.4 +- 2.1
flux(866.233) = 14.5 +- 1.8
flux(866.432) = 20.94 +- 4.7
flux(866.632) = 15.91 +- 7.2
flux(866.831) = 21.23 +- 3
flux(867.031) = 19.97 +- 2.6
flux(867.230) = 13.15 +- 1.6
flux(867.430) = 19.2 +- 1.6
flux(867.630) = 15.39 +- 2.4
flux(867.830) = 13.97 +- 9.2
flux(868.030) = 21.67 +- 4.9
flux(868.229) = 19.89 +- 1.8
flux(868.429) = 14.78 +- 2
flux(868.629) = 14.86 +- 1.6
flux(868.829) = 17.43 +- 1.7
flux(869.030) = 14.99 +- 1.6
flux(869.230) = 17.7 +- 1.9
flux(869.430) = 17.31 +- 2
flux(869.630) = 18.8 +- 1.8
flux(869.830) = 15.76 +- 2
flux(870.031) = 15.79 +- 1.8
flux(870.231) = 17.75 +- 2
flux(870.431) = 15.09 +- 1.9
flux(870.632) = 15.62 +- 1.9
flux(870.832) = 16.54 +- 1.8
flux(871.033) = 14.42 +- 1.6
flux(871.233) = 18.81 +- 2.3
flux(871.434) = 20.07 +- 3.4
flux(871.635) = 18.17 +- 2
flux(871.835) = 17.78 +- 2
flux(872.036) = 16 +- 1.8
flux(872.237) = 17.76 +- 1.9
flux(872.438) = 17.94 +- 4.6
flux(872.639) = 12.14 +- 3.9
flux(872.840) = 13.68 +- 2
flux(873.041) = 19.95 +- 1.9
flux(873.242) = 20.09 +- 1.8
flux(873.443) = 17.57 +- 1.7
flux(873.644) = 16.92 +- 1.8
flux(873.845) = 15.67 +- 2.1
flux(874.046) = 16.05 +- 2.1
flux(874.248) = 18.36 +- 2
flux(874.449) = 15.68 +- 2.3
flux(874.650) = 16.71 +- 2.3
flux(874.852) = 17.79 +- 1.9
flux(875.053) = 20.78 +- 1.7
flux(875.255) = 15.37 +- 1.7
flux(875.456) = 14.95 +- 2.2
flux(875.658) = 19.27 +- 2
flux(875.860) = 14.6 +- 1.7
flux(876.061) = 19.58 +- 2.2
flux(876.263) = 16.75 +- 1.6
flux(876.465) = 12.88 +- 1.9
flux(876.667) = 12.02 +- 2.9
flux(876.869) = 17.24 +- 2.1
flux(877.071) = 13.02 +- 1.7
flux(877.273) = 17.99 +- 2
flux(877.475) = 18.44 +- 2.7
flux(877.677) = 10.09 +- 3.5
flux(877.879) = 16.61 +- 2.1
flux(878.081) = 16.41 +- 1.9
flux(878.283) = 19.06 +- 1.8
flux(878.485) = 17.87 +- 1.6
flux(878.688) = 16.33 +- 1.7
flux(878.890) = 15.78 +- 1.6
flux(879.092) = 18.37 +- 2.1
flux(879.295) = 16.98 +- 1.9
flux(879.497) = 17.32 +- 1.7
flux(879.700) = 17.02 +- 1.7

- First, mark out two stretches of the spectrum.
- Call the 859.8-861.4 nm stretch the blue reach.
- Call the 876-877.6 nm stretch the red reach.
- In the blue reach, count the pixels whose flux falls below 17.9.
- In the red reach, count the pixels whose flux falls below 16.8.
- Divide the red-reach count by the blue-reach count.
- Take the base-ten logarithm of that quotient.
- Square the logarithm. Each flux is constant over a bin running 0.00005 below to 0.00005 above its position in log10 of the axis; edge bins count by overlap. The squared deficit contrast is 0.01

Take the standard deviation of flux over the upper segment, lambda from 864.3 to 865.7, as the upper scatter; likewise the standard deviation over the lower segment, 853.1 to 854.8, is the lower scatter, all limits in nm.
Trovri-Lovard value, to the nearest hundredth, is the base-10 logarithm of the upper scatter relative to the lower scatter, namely -0.29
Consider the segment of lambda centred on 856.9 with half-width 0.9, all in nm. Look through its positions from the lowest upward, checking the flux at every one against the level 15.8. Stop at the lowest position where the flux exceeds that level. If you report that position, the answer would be 856.120 nm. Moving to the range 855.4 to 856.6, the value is 855.726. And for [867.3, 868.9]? 867.430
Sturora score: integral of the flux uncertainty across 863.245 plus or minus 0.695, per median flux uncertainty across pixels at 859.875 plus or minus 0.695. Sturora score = 2.7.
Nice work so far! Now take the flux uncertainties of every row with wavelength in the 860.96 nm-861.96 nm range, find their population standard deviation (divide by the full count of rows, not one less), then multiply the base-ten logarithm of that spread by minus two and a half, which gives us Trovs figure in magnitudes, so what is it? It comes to 3.0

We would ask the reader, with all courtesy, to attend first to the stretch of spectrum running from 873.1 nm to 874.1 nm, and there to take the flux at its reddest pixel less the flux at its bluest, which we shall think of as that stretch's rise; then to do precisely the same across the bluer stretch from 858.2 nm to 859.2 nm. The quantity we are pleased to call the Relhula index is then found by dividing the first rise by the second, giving 0.9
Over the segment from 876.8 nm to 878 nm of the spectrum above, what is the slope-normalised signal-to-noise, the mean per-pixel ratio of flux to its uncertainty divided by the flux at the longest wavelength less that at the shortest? -11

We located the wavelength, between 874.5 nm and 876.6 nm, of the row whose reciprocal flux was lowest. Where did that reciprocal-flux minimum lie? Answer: 875.053 nm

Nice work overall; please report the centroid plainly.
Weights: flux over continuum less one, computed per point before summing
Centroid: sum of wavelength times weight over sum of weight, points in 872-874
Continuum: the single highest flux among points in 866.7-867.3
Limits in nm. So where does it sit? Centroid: 872.90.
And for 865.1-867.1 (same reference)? 865.93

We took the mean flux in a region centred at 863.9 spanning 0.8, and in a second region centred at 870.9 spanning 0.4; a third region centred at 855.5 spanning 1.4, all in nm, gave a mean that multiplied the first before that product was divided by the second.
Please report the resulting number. 17.6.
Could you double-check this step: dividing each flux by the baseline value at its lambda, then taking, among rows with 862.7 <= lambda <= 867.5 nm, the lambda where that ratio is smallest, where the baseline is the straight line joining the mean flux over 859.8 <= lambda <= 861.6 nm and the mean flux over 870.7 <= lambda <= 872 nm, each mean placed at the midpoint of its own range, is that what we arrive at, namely 863.842 nm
